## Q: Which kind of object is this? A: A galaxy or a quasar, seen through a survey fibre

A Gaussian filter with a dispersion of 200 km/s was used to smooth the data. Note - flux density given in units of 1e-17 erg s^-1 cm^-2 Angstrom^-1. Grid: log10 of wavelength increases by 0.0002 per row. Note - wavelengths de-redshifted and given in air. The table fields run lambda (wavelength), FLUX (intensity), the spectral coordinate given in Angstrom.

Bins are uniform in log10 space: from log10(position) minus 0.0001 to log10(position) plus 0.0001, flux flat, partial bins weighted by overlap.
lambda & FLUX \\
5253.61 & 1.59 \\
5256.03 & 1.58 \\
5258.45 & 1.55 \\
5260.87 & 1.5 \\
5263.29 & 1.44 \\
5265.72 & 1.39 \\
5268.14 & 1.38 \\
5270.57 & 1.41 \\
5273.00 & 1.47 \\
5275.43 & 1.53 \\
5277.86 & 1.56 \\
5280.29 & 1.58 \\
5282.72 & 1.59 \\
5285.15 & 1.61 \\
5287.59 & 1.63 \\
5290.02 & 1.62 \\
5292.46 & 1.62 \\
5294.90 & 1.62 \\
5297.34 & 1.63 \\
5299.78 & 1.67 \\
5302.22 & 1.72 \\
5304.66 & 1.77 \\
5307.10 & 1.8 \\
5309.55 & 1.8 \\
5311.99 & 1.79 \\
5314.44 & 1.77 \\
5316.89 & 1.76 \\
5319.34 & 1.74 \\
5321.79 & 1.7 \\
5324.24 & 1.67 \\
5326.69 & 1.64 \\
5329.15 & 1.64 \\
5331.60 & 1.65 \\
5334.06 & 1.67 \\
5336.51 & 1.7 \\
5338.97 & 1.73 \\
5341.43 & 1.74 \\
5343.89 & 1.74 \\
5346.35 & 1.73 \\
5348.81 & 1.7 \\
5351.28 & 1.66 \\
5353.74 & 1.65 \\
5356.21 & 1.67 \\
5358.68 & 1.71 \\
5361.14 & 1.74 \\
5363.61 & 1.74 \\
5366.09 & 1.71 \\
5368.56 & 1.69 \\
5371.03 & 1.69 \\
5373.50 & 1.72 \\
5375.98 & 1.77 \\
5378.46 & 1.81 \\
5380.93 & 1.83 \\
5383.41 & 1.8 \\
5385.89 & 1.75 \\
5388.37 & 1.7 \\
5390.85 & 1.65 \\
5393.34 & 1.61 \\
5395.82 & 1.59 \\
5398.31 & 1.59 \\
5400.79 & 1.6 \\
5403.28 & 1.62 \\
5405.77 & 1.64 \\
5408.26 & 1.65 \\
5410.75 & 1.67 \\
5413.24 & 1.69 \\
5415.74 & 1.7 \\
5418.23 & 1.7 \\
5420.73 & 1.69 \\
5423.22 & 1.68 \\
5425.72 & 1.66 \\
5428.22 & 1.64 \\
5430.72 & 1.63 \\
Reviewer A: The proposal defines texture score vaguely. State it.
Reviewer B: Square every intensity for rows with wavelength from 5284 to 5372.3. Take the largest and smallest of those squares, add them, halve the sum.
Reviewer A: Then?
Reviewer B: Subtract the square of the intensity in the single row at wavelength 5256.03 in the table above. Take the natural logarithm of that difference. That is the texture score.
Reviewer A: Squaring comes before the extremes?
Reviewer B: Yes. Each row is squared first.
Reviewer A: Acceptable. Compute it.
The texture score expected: -0.9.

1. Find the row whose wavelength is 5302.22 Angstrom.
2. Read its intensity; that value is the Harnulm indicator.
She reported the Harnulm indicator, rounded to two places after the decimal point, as 1.72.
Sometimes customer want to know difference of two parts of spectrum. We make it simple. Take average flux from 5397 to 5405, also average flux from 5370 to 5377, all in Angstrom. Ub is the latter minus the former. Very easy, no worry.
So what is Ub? 0.12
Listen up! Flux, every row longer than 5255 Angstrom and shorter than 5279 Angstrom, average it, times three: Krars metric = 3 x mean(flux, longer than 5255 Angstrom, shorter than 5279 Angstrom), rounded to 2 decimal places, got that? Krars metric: 4.44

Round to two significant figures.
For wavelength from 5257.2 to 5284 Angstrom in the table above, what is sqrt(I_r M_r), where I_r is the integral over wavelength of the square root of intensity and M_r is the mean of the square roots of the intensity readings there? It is 6.3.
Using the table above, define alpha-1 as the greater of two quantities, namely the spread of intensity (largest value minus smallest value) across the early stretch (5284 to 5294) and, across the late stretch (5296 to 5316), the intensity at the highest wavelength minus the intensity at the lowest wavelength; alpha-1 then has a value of 0.14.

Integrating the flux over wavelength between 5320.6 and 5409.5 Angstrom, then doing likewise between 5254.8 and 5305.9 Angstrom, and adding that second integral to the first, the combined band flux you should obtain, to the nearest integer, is 230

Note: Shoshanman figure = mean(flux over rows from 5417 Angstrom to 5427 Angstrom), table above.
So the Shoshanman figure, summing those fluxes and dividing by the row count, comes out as 1.68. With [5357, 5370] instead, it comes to 1.72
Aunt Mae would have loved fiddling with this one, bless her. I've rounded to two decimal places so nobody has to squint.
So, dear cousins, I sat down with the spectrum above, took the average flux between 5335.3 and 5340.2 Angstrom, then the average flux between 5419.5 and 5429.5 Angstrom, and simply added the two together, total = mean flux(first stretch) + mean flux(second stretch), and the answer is 3.38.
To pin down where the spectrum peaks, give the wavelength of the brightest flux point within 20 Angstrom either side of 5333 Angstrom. 5314.44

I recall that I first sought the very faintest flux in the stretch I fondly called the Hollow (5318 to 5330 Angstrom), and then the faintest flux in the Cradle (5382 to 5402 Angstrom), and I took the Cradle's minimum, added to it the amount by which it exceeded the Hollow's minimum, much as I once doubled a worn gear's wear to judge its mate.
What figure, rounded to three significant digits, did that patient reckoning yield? 1.54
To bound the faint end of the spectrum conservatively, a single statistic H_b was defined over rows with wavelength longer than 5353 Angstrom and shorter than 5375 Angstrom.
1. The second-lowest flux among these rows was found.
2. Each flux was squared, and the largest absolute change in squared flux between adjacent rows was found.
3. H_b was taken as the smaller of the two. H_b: 0.135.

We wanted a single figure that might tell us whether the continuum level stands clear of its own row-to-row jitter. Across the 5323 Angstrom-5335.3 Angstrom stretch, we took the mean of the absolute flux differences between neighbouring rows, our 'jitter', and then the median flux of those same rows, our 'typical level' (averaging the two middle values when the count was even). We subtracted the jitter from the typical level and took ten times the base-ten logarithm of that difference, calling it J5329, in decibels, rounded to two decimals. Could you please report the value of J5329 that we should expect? 2.14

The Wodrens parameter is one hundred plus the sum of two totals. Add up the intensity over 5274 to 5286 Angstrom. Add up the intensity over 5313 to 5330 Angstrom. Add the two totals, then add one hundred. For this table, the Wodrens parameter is 120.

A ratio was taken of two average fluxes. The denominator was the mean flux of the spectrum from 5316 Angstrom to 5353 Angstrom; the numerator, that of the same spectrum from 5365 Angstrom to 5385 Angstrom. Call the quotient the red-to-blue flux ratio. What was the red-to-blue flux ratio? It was 1.03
